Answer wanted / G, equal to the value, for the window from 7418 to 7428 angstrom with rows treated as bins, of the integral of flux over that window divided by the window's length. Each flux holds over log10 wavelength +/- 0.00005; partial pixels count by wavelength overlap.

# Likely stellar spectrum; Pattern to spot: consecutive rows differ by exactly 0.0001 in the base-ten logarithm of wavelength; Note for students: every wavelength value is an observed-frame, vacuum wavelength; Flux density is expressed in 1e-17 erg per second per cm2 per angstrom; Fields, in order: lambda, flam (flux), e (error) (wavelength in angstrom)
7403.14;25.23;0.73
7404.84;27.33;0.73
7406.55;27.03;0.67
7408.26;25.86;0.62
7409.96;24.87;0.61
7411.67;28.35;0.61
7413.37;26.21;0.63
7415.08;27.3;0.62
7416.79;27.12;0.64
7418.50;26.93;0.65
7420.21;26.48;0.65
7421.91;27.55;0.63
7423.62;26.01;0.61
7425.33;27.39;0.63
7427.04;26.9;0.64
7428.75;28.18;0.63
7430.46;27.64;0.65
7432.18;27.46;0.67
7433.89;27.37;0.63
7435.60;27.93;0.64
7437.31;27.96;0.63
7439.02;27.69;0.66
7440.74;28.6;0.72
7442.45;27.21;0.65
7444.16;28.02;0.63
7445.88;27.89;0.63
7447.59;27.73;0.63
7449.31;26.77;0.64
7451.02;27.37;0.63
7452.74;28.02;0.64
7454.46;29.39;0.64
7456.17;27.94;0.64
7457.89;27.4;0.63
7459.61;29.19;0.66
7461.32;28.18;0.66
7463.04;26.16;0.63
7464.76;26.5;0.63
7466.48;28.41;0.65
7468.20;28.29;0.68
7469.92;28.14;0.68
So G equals 26.90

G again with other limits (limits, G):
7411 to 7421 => 27.04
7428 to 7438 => 27.74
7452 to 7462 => 28.38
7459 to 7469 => 27.76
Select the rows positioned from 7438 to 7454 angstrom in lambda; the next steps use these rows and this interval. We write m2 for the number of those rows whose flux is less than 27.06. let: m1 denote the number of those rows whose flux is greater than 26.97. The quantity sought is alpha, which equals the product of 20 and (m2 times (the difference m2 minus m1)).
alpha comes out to -140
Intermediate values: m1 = 8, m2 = 1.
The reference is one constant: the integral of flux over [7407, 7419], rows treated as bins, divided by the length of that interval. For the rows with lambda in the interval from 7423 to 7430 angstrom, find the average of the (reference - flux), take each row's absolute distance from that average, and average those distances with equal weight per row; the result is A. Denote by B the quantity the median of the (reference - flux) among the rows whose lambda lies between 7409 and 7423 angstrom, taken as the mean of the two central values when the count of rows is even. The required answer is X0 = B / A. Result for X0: -0.5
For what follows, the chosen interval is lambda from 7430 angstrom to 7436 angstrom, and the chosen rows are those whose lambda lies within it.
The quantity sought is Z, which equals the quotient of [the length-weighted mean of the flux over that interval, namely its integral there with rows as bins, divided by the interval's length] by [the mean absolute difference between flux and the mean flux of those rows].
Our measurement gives 149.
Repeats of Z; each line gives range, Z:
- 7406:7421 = 36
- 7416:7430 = 55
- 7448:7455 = 34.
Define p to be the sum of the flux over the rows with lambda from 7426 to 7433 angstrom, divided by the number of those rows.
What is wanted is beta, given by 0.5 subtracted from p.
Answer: 27.0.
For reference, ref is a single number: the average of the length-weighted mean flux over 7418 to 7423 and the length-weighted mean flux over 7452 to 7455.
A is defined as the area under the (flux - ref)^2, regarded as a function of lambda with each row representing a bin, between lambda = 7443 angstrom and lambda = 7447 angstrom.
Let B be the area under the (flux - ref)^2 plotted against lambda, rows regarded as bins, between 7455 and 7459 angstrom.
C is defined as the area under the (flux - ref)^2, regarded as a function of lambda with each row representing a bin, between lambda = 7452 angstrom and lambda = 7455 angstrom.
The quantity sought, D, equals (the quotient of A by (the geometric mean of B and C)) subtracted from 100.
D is 99.9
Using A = 0.20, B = 1.6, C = 3.61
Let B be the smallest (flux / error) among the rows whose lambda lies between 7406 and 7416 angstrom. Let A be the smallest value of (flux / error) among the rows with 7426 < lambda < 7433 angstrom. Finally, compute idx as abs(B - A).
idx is 0.6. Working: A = 41.0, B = 40.3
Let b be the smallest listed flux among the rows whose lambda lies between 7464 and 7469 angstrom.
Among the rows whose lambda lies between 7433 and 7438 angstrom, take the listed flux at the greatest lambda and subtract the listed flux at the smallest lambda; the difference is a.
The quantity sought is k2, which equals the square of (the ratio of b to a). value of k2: 2017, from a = 0.6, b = 26.5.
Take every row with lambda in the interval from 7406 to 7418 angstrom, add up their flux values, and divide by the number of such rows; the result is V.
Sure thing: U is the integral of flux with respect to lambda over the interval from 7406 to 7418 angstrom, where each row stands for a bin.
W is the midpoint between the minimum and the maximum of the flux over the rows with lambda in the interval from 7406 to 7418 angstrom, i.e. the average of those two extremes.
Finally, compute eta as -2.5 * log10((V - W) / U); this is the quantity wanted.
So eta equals 9.2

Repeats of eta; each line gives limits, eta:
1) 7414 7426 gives 8.1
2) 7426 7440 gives 9.0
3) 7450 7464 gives 8.3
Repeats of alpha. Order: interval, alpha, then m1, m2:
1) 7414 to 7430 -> -80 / 5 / 4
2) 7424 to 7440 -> -140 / 8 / 1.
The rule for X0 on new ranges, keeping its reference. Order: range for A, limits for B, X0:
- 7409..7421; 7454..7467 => -1.8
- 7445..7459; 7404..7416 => -0.7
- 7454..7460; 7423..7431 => -0.9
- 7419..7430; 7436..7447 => -2.0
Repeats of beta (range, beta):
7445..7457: 27.4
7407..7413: 25.9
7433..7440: 27.2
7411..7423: 26.6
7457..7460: 27.8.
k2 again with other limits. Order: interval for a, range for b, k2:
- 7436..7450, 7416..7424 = 478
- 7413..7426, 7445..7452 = 515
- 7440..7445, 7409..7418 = 1839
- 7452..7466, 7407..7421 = 268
